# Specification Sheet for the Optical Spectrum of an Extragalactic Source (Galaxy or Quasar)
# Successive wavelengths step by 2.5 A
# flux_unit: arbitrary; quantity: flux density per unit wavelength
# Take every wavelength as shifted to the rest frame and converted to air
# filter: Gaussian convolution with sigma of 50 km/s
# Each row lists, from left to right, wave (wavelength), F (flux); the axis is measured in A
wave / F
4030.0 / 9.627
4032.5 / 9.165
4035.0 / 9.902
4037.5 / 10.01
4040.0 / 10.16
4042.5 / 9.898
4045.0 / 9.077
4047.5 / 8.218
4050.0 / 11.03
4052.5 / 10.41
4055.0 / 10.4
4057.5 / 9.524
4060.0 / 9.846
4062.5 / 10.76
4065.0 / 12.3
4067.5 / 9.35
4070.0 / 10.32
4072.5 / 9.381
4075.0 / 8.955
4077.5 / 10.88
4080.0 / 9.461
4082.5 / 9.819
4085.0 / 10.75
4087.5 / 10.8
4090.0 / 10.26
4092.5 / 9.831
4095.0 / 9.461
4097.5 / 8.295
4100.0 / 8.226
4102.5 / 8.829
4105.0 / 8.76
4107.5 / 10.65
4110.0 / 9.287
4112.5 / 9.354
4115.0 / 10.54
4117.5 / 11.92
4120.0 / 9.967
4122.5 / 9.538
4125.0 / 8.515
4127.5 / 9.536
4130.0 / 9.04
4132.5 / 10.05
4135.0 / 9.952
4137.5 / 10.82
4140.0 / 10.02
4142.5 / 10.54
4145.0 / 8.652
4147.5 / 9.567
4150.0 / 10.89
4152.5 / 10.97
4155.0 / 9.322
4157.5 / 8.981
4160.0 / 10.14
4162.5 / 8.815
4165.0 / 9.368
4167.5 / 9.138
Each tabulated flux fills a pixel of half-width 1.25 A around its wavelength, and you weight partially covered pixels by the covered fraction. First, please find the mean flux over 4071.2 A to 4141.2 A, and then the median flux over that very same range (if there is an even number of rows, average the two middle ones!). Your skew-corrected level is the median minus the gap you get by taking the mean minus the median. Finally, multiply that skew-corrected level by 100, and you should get 961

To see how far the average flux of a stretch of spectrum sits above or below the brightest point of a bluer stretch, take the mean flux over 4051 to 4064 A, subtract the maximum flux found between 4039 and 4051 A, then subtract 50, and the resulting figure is -50.8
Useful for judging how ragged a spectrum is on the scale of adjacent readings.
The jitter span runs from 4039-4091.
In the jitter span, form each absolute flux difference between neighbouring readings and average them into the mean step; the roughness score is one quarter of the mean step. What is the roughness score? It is 0.24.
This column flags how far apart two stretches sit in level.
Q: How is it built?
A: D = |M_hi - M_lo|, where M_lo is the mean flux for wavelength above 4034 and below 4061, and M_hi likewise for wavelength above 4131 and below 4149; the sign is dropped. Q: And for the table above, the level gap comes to 0.1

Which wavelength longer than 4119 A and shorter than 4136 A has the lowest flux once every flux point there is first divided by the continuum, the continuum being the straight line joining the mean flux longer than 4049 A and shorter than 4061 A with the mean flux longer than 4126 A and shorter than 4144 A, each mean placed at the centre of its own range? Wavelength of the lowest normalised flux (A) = 4125.0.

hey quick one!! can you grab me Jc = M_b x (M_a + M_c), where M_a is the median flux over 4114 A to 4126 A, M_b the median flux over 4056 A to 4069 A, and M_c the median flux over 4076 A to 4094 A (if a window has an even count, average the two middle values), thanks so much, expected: 199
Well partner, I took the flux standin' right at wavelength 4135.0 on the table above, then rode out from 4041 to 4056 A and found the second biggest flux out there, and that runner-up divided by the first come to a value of 1.05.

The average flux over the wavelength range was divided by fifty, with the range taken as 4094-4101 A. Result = 0.173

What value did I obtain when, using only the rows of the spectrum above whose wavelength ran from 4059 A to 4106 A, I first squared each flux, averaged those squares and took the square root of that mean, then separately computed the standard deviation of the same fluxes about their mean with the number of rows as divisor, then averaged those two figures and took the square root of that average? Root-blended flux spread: 2.33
